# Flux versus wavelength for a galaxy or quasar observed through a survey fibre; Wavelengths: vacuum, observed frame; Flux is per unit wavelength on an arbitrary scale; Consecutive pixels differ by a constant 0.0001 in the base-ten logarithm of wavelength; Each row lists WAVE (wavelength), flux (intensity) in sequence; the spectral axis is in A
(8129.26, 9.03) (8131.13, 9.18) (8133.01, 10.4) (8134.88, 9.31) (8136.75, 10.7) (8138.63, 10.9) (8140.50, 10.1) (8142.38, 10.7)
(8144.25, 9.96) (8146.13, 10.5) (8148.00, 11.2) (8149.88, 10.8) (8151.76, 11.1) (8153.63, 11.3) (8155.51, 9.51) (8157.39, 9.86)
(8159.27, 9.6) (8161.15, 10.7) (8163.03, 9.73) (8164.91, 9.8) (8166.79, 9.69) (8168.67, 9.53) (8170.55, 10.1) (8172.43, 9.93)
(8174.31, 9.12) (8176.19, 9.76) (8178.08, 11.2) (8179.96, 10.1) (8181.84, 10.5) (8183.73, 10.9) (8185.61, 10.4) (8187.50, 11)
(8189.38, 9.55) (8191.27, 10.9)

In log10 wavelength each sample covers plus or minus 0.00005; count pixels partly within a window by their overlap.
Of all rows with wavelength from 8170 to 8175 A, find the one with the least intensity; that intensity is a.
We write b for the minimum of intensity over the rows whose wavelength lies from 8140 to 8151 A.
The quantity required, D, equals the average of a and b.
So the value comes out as 9.54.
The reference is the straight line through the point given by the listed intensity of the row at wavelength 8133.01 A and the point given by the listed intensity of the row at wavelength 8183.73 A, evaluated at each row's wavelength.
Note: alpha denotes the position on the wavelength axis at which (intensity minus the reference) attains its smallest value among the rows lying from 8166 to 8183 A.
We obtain 8174.31 A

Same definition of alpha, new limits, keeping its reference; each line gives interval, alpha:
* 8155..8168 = 8155.51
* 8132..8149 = 8134.88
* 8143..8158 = 8155.51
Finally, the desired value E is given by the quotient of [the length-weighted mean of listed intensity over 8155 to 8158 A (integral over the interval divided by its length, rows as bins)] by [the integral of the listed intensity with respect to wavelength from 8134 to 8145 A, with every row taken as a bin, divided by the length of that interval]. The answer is 0.94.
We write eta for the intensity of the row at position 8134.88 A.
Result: 9.31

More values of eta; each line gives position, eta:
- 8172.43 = 9.93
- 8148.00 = 11.2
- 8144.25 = 9.96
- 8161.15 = 10.7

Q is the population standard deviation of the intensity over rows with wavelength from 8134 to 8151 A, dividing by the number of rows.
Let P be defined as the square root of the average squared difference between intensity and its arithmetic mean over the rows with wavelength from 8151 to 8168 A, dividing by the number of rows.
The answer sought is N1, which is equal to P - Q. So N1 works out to 0.11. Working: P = 0.7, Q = 0.55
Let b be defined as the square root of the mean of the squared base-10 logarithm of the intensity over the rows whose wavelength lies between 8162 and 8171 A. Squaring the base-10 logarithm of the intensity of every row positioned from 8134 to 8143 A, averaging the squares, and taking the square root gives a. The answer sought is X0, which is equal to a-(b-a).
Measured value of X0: 1.04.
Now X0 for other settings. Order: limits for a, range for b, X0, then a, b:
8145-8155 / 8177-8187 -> 1.06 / 1.04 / 1.03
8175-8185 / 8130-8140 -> 1.04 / 1.02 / 1.00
